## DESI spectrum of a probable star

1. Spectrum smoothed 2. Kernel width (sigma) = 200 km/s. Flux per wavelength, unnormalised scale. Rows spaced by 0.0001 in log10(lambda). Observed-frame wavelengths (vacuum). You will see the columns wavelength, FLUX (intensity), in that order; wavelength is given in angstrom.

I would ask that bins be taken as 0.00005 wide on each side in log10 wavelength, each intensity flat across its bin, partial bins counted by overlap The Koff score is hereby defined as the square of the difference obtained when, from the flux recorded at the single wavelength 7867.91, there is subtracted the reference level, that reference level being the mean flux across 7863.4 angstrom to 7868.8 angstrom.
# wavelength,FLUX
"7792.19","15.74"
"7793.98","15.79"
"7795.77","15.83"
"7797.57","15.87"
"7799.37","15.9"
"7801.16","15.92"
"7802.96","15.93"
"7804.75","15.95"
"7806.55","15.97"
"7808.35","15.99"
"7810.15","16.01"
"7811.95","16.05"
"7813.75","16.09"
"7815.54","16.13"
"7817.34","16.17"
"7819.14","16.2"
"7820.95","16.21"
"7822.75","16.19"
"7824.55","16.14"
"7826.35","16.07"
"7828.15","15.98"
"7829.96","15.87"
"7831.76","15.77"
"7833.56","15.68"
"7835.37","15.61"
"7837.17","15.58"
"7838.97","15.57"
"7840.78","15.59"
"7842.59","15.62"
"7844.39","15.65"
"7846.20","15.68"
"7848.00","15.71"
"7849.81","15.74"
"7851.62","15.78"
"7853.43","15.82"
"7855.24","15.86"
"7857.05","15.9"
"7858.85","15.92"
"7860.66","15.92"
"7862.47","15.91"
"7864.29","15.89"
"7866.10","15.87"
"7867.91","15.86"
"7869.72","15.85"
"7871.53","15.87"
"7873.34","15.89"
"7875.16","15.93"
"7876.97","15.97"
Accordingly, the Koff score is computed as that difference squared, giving 0.000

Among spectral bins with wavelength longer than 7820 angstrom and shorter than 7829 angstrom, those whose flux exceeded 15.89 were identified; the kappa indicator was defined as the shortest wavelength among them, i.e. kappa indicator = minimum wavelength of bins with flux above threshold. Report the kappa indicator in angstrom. 7820.95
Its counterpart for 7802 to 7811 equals 7802.96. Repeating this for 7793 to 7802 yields 7799.37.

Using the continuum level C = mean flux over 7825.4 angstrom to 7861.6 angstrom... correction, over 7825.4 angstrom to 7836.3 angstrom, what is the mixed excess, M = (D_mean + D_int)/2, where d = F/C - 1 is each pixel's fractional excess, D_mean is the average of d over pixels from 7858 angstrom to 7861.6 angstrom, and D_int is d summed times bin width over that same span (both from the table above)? 0.013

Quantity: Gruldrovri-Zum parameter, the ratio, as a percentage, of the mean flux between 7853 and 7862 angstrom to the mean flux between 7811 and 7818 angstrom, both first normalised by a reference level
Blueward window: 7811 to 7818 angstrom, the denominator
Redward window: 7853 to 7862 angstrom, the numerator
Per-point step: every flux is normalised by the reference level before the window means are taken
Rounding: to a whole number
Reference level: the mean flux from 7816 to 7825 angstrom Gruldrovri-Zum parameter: 99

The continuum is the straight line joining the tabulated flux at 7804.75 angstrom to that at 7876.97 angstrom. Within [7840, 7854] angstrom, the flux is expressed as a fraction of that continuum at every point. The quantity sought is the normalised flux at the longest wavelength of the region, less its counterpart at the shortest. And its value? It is 0.014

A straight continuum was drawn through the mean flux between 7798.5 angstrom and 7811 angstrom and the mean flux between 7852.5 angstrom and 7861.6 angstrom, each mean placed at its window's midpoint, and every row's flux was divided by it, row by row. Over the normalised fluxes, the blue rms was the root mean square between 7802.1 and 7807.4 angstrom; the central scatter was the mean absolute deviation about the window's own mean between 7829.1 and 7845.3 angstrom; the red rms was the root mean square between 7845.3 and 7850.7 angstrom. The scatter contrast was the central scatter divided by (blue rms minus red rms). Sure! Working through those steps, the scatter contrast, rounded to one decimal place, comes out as 0.4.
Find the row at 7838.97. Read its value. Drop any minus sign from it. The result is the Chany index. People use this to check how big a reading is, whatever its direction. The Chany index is 15.6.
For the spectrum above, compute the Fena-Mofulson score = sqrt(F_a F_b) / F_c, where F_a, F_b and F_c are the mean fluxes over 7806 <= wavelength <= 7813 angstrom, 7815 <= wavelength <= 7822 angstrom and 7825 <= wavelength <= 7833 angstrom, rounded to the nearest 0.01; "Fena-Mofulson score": 1.01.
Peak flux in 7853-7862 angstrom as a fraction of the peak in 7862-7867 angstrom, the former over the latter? 1.001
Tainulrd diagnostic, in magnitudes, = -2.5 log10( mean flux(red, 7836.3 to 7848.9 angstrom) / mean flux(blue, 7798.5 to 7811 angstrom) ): 0.022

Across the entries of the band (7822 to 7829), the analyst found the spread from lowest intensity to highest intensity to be 0.21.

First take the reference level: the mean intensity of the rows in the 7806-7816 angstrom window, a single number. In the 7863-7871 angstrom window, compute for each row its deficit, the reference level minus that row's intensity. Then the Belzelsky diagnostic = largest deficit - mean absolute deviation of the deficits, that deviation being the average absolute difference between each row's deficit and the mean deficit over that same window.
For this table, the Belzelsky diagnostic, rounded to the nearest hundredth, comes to 0.18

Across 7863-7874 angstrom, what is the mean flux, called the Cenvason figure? 15.9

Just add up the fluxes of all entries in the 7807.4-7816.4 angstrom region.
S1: 80.3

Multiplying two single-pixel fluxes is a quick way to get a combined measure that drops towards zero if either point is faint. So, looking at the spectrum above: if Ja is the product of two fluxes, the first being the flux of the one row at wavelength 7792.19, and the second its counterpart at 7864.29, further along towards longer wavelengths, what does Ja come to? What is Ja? 250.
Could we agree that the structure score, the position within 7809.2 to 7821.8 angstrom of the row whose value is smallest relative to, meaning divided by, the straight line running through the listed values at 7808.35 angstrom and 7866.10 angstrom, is 7810.15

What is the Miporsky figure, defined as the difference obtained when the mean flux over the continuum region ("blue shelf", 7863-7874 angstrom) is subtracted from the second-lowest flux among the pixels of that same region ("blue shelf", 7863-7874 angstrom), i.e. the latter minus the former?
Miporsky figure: -0.012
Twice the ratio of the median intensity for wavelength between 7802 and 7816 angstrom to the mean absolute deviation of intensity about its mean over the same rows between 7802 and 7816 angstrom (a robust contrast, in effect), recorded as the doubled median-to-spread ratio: 569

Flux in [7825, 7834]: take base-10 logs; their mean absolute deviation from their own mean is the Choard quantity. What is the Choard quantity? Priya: 0.0033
